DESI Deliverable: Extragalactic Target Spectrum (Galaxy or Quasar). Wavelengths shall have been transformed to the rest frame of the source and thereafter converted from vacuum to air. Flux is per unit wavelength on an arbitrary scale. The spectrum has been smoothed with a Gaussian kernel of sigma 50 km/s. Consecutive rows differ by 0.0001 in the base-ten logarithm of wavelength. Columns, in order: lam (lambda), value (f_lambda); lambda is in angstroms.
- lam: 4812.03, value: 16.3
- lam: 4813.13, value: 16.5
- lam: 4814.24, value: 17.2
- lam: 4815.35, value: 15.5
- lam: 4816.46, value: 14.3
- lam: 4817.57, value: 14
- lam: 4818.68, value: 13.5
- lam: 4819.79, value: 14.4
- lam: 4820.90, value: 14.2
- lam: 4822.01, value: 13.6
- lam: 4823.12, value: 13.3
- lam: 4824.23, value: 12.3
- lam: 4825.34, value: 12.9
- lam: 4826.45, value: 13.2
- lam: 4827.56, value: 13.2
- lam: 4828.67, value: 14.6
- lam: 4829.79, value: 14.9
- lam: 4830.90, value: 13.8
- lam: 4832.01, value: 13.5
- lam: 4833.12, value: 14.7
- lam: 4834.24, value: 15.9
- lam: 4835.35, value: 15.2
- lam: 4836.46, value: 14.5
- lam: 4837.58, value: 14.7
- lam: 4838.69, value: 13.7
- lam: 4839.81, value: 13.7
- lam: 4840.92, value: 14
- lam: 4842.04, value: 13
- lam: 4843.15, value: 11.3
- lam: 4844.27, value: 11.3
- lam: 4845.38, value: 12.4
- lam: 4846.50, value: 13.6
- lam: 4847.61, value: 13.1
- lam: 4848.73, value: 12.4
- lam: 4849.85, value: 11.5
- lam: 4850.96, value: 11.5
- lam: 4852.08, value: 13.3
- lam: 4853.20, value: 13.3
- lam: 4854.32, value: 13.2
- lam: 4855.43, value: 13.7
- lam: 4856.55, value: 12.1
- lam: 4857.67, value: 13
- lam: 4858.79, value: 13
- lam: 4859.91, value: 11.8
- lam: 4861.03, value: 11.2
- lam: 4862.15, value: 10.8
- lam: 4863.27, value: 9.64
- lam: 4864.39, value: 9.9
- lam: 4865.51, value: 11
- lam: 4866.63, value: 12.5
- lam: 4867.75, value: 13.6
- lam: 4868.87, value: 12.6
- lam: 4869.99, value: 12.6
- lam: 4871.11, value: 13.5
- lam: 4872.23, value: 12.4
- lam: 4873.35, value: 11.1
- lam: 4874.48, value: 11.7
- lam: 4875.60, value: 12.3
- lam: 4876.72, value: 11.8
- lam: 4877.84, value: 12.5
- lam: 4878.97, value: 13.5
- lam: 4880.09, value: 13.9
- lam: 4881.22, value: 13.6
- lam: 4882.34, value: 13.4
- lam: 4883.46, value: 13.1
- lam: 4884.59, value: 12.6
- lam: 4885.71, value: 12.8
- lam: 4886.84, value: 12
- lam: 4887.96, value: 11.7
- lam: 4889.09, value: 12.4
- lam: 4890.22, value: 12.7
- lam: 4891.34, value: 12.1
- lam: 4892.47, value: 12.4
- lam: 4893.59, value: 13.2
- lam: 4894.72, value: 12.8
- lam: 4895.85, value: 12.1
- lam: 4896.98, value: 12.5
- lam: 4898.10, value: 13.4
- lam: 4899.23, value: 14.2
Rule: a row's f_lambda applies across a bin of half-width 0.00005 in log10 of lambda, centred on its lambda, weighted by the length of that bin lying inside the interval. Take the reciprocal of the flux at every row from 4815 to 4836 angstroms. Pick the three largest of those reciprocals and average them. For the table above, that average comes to 0.0782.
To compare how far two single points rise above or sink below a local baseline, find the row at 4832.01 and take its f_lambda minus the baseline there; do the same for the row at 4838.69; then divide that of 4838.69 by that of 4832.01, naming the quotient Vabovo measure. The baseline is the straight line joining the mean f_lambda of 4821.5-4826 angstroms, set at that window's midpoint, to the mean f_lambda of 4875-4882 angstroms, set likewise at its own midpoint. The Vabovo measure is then 1.4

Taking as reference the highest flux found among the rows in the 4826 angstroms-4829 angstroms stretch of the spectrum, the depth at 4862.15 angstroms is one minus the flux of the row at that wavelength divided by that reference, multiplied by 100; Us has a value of 26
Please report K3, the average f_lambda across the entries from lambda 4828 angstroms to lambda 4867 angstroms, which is 12.9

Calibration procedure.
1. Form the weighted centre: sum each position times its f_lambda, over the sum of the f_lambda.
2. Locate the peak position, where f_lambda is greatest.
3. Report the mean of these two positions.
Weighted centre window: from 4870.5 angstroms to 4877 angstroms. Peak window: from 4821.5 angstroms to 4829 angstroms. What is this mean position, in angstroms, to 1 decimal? 4851.3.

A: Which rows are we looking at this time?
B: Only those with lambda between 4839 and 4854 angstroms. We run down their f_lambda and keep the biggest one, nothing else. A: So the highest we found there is 14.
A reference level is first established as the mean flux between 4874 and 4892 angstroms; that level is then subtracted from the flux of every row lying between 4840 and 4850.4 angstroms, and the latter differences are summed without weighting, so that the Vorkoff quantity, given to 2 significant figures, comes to -1.1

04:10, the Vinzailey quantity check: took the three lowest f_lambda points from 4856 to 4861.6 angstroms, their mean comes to 11.7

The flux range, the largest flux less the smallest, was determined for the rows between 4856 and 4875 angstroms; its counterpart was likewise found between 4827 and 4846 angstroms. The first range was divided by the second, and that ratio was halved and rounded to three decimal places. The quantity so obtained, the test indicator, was 0.430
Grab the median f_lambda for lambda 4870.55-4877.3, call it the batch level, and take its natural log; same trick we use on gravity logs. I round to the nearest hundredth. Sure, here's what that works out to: 2.49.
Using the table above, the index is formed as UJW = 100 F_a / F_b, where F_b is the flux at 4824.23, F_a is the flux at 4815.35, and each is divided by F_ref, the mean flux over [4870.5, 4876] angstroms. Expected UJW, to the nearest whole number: 126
